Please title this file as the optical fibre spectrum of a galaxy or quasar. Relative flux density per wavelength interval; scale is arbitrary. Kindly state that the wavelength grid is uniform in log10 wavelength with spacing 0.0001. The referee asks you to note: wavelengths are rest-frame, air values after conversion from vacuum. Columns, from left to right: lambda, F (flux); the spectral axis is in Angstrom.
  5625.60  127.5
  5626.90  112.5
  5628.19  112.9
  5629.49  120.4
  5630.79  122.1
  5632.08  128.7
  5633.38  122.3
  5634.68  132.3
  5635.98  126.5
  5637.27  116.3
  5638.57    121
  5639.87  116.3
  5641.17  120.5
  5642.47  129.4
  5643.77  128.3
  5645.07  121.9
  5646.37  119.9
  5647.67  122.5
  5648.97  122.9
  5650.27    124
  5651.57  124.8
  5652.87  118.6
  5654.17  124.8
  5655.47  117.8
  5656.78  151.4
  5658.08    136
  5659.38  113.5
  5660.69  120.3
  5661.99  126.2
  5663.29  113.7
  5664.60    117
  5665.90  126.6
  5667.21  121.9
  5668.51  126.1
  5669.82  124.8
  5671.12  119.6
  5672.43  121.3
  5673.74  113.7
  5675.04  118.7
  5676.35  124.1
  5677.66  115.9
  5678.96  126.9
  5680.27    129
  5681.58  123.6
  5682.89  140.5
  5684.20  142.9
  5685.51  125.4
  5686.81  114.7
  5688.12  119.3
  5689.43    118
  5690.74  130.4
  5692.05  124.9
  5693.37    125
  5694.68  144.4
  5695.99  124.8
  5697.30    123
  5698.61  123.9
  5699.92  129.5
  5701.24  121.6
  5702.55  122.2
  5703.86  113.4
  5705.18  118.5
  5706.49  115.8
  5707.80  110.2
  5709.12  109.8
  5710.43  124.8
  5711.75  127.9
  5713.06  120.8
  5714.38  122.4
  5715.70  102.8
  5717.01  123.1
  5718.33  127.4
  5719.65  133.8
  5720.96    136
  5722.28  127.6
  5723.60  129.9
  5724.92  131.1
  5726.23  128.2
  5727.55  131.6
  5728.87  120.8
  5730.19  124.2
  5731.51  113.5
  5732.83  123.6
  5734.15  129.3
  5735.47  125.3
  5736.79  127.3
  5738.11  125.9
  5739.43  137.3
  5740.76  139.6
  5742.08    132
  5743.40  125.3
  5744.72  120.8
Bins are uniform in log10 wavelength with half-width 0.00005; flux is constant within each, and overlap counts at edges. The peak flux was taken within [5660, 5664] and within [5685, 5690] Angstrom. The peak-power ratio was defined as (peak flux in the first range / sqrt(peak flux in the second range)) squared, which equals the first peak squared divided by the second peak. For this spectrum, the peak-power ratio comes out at 127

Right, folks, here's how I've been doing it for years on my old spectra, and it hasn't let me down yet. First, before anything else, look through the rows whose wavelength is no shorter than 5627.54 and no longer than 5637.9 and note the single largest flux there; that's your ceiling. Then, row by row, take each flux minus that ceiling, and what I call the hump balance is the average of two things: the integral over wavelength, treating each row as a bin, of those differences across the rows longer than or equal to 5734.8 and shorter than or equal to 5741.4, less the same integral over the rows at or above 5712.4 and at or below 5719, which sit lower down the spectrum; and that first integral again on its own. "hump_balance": 35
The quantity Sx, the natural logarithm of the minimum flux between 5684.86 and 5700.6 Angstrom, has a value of 4.74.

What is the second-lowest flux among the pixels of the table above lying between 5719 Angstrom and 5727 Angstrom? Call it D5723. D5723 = 128.2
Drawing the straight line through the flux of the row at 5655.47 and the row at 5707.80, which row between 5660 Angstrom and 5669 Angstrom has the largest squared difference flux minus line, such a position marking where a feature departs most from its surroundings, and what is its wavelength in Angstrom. 5665.90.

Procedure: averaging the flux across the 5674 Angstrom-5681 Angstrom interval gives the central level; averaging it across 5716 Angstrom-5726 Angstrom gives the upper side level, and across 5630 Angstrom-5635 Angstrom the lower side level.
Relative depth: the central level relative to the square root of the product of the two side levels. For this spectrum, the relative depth 0.96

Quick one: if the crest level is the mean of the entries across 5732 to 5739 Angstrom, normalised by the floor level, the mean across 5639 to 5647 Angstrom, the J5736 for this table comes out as 1.03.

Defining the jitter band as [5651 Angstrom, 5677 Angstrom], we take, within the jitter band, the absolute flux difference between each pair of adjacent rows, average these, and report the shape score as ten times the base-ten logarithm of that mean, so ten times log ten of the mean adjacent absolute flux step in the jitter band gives 9.4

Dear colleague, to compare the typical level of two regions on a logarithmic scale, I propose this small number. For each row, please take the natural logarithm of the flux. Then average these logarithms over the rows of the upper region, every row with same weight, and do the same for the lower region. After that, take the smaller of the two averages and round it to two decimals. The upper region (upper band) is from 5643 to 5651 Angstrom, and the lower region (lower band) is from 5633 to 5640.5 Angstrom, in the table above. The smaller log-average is 4.81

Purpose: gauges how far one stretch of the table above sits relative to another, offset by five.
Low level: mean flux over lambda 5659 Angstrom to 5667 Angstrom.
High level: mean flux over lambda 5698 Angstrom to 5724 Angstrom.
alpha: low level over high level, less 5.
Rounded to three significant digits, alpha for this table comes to -4.02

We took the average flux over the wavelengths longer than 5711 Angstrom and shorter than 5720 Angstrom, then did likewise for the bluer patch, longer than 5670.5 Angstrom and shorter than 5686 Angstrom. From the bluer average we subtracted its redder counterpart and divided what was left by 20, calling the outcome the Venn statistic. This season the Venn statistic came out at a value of 0.1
